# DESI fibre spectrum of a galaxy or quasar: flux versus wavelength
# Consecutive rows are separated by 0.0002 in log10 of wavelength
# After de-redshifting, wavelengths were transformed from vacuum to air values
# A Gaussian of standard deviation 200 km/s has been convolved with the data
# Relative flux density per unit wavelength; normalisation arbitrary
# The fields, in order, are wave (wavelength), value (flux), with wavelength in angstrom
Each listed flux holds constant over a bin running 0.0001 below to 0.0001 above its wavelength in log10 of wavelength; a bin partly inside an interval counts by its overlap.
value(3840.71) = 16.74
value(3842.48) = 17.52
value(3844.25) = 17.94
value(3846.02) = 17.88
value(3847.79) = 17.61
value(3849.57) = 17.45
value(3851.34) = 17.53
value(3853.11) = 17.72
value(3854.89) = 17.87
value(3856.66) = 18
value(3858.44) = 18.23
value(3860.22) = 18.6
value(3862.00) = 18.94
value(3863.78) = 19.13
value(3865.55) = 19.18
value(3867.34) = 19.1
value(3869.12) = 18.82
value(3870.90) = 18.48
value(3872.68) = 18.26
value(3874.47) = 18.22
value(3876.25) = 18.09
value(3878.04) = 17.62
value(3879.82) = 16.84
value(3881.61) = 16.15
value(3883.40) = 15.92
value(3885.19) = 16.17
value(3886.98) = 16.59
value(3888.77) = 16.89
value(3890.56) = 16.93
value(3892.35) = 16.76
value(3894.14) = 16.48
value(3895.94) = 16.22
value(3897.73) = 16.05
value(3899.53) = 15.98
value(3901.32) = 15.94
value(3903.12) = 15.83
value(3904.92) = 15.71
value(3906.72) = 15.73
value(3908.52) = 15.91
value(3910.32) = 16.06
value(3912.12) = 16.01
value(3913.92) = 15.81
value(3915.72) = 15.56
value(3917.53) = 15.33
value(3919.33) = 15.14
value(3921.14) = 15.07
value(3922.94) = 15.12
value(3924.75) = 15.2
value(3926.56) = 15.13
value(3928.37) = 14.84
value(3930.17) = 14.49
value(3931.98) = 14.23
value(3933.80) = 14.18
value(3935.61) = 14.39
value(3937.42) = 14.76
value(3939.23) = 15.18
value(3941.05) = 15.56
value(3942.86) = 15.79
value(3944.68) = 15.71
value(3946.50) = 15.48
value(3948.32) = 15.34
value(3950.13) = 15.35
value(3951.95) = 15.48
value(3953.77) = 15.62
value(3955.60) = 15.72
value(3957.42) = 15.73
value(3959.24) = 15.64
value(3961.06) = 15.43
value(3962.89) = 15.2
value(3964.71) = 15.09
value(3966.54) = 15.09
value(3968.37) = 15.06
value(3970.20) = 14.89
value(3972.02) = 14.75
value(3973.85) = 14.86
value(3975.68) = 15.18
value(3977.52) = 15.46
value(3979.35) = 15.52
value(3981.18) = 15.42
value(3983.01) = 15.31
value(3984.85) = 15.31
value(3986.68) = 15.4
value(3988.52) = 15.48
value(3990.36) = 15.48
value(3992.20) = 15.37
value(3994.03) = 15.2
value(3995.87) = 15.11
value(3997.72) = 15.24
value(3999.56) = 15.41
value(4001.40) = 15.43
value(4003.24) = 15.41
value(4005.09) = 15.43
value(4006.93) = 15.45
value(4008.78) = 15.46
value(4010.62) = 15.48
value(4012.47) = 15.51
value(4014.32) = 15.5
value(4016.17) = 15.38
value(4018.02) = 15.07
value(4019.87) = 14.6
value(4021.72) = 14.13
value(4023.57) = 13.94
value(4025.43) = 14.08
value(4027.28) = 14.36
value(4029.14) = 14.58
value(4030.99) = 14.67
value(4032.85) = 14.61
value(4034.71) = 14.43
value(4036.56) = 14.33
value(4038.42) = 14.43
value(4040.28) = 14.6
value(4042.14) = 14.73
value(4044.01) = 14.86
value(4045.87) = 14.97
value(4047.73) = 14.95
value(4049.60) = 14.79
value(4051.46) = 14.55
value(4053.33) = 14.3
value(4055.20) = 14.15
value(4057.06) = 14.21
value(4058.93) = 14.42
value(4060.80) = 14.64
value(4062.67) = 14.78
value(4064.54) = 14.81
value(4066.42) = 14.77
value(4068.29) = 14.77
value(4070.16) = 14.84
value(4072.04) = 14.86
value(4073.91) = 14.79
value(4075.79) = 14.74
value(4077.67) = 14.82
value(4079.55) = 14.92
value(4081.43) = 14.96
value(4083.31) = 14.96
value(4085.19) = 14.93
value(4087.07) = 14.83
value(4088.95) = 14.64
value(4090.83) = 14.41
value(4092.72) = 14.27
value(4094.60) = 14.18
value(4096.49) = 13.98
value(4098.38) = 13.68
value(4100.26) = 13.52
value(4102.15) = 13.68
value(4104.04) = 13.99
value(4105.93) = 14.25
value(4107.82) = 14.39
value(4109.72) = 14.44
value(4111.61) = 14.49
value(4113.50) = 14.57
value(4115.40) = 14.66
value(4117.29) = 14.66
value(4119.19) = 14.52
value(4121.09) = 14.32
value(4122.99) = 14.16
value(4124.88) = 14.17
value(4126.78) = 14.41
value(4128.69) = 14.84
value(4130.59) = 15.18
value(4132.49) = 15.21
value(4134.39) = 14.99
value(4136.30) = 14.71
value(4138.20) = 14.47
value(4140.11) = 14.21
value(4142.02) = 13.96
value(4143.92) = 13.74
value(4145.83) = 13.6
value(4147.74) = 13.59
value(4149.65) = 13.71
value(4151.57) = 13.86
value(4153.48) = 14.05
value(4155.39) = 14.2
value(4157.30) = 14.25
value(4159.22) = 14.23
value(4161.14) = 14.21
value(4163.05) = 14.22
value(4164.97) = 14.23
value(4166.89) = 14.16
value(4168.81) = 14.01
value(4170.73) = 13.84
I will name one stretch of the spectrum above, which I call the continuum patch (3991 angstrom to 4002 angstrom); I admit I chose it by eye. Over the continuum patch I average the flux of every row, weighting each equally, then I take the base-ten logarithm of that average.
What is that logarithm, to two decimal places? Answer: 1.18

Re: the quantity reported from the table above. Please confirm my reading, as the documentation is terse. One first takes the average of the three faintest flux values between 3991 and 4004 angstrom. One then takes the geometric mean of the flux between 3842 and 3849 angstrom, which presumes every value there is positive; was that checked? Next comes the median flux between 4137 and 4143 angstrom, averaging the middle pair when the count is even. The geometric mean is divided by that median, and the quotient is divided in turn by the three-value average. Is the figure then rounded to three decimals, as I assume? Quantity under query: 0.082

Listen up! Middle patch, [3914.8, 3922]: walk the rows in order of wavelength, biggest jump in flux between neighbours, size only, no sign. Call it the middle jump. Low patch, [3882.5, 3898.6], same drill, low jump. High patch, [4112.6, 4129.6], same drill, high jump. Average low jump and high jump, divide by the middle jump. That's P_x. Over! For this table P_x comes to 1.85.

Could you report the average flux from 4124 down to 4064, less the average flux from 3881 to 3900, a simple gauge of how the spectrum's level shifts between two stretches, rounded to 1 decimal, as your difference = -1.9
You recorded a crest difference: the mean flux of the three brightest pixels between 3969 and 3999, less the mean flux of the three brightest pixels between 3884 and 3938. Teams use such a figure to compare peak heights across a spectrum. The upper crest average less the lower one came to -1.4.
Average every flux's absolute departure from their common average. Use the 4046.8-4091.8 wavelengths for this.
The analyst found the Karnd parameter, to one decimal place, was 0.2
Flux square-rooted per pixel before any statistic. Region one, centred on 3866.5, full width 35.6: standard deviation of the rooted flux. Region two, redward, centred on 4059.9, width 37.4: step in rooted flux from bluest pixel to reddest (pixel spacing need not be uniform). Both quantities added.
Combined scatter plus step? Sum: 0.12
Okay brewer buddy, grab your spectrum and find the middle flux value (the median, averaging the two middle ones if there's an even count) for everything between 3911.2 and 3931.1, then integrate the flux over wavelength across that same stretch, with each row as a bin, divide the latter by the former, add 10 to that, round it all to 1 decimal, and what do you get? 30.0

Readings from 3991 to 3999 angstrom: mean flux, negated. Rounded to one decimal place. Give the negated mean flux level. -15.2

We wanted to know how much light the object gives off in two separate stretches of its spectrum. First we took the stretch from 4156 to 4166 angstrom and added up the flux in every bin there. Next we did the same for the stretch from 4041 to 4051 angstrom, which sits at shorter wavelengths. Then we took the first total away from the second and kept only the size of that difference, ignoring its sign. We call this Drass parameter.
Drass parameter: 3.2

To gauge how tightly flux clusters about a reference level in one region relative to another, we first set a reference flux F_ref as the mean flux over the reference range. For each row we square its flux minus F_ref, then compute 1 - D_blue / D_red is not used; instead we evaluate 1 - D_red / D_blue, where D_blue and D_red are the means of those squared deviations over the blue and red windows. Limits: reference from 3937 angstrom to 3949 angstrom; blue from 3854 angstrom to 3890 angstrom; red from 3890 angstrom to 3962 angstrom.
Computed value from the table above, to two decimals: 0.95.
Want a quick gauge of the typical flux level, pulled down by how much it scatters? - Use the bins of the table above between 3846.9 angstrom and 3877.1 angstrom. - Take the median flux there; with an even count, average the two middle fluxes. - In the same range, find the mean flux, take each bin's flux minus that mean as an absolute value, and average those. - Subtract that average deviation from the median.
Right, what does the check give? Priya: 17.7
